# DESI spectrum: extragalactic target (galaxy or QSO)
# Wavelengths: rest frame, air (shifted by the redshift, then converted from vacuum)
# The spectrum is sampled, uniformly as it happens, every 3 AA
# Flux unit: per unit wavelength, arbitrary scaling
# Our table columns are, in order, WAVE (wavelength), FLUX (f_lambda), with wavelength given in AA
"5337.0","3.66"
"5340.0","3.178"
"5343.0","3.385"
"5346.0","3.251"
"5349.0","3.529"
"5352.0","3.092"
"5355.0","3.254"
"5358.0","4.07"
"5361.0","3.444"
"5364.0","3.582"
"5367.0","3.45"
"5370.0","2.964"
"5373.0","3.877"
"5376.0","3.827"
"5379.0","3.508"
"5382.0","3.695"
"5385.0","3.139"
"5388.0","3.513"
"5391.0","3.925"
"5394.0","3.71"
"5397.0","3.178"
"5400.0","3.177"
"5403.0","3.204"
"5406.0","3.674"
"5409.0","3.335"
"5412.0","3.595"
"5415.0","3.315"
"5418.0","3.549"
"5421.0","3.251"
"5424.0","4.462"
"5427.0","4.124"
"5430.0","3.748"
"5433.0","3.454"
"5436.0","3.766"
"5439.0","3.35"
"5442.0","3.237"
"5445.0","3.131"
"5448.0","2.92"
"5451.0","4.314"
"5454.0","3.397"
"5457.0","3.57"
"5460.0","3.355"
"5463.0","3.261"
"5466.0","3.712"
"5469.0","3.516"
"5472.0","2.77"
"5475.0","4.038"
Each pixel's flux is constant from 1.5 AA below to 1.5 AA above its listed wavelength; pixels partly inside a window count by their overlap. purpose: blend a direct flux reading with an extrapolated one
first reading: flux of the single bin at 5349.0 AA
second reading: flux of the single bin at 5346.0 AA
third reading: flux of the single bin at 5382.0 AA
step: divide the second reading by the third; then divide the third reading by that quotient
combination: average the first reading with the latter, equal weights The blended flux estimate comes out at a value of 3.9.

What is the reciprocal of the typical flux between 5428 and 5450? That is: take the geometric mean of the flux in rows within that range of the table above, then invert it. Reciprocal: 0.298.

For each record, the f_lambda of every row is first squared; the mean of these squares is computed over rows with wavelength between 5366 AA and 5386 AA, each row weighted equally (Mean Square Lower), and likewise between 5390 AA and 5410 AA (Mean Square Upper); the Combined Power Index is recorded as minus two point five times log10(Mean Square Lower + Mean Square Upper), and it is -3.47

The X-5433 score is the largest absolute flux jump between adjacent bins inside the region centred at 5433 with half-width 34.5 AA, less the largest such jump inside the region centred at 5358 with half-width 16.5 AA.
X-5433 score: 0.48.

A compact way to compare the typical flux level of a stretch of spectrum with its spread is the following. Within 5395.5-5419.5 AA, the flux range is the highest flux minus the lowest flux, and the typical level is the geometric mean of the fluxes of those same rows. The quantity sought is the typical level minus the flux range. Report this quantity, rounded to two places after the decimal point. 2.88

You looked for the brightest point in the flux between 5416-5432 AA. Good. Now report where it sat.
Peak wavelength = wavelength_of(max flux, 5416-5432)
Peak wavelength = 5424.0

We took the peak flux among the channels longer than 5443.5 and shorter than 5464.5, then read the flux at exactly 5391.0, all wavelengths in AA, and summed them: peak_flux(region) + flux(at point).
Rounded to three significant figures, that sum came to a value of 8.24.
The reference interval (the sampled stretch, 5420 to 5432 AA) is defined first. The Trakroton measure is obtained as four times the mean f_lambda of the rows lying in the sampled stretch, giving 15.6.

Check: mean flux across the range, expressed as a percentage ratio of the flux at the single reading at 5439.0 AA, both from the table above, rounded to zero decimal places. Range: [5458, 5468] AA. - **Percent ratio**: 103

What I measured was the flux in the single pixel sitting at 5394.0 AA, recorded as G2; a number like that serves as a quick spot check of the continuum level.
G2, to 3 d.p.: 3.710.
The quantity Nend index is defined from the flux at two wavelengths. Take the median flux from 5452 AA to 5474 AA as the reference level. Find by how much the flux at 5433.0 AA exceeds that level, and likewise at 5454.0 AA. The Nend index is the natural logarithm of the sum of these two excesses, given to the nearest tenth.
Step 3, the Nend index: -2.9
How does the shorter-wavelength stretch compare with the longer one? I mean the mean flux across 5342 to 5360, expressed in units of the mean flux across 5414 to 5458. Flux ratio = 0.960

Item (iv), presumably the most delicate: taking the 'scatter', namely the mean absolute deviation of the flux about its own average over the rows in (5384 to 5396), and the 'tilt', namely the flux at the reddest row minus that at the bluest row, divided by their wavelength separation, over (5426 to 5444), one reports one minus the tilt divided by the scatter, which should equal 1.24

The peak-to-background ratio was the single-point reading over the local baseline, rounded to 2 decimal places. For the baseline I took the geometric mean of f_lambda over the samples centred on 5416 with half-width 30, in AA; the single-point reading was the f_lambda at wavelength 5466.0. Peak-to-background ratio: 1.05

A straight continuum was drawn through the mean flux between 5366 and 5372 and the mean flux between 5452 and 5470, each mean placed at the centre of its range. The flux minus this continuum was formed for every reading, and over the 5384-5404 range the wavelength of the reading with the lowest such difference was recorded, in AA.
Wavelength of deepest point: 5400.0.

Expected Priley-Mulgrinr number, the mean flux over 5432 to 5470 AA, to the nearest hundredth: 3.46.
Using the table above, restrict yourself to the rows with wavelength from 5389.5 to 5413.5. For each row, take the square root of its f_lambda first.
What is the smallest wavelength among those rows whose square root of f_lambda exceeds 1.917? 5391.0 AA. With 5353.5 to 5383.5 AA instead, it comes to 5358.0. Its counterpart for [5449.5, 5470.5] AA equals 5451.0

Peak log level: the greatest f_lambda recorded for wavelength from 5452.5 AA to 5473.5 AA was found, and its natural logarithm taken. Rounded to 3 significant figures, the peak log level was 1.31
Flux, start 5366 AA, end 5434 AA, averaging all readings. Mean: 3.55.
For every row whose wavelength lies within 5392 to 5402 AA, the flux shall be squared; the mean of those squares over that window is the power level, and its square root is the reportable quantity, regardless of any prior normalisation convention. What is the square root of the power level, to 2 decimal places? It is 3.36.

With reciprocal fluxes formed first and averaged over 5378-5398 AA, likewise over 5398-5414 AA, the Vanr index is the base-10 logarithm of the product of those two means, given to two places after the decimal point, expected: -1.07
